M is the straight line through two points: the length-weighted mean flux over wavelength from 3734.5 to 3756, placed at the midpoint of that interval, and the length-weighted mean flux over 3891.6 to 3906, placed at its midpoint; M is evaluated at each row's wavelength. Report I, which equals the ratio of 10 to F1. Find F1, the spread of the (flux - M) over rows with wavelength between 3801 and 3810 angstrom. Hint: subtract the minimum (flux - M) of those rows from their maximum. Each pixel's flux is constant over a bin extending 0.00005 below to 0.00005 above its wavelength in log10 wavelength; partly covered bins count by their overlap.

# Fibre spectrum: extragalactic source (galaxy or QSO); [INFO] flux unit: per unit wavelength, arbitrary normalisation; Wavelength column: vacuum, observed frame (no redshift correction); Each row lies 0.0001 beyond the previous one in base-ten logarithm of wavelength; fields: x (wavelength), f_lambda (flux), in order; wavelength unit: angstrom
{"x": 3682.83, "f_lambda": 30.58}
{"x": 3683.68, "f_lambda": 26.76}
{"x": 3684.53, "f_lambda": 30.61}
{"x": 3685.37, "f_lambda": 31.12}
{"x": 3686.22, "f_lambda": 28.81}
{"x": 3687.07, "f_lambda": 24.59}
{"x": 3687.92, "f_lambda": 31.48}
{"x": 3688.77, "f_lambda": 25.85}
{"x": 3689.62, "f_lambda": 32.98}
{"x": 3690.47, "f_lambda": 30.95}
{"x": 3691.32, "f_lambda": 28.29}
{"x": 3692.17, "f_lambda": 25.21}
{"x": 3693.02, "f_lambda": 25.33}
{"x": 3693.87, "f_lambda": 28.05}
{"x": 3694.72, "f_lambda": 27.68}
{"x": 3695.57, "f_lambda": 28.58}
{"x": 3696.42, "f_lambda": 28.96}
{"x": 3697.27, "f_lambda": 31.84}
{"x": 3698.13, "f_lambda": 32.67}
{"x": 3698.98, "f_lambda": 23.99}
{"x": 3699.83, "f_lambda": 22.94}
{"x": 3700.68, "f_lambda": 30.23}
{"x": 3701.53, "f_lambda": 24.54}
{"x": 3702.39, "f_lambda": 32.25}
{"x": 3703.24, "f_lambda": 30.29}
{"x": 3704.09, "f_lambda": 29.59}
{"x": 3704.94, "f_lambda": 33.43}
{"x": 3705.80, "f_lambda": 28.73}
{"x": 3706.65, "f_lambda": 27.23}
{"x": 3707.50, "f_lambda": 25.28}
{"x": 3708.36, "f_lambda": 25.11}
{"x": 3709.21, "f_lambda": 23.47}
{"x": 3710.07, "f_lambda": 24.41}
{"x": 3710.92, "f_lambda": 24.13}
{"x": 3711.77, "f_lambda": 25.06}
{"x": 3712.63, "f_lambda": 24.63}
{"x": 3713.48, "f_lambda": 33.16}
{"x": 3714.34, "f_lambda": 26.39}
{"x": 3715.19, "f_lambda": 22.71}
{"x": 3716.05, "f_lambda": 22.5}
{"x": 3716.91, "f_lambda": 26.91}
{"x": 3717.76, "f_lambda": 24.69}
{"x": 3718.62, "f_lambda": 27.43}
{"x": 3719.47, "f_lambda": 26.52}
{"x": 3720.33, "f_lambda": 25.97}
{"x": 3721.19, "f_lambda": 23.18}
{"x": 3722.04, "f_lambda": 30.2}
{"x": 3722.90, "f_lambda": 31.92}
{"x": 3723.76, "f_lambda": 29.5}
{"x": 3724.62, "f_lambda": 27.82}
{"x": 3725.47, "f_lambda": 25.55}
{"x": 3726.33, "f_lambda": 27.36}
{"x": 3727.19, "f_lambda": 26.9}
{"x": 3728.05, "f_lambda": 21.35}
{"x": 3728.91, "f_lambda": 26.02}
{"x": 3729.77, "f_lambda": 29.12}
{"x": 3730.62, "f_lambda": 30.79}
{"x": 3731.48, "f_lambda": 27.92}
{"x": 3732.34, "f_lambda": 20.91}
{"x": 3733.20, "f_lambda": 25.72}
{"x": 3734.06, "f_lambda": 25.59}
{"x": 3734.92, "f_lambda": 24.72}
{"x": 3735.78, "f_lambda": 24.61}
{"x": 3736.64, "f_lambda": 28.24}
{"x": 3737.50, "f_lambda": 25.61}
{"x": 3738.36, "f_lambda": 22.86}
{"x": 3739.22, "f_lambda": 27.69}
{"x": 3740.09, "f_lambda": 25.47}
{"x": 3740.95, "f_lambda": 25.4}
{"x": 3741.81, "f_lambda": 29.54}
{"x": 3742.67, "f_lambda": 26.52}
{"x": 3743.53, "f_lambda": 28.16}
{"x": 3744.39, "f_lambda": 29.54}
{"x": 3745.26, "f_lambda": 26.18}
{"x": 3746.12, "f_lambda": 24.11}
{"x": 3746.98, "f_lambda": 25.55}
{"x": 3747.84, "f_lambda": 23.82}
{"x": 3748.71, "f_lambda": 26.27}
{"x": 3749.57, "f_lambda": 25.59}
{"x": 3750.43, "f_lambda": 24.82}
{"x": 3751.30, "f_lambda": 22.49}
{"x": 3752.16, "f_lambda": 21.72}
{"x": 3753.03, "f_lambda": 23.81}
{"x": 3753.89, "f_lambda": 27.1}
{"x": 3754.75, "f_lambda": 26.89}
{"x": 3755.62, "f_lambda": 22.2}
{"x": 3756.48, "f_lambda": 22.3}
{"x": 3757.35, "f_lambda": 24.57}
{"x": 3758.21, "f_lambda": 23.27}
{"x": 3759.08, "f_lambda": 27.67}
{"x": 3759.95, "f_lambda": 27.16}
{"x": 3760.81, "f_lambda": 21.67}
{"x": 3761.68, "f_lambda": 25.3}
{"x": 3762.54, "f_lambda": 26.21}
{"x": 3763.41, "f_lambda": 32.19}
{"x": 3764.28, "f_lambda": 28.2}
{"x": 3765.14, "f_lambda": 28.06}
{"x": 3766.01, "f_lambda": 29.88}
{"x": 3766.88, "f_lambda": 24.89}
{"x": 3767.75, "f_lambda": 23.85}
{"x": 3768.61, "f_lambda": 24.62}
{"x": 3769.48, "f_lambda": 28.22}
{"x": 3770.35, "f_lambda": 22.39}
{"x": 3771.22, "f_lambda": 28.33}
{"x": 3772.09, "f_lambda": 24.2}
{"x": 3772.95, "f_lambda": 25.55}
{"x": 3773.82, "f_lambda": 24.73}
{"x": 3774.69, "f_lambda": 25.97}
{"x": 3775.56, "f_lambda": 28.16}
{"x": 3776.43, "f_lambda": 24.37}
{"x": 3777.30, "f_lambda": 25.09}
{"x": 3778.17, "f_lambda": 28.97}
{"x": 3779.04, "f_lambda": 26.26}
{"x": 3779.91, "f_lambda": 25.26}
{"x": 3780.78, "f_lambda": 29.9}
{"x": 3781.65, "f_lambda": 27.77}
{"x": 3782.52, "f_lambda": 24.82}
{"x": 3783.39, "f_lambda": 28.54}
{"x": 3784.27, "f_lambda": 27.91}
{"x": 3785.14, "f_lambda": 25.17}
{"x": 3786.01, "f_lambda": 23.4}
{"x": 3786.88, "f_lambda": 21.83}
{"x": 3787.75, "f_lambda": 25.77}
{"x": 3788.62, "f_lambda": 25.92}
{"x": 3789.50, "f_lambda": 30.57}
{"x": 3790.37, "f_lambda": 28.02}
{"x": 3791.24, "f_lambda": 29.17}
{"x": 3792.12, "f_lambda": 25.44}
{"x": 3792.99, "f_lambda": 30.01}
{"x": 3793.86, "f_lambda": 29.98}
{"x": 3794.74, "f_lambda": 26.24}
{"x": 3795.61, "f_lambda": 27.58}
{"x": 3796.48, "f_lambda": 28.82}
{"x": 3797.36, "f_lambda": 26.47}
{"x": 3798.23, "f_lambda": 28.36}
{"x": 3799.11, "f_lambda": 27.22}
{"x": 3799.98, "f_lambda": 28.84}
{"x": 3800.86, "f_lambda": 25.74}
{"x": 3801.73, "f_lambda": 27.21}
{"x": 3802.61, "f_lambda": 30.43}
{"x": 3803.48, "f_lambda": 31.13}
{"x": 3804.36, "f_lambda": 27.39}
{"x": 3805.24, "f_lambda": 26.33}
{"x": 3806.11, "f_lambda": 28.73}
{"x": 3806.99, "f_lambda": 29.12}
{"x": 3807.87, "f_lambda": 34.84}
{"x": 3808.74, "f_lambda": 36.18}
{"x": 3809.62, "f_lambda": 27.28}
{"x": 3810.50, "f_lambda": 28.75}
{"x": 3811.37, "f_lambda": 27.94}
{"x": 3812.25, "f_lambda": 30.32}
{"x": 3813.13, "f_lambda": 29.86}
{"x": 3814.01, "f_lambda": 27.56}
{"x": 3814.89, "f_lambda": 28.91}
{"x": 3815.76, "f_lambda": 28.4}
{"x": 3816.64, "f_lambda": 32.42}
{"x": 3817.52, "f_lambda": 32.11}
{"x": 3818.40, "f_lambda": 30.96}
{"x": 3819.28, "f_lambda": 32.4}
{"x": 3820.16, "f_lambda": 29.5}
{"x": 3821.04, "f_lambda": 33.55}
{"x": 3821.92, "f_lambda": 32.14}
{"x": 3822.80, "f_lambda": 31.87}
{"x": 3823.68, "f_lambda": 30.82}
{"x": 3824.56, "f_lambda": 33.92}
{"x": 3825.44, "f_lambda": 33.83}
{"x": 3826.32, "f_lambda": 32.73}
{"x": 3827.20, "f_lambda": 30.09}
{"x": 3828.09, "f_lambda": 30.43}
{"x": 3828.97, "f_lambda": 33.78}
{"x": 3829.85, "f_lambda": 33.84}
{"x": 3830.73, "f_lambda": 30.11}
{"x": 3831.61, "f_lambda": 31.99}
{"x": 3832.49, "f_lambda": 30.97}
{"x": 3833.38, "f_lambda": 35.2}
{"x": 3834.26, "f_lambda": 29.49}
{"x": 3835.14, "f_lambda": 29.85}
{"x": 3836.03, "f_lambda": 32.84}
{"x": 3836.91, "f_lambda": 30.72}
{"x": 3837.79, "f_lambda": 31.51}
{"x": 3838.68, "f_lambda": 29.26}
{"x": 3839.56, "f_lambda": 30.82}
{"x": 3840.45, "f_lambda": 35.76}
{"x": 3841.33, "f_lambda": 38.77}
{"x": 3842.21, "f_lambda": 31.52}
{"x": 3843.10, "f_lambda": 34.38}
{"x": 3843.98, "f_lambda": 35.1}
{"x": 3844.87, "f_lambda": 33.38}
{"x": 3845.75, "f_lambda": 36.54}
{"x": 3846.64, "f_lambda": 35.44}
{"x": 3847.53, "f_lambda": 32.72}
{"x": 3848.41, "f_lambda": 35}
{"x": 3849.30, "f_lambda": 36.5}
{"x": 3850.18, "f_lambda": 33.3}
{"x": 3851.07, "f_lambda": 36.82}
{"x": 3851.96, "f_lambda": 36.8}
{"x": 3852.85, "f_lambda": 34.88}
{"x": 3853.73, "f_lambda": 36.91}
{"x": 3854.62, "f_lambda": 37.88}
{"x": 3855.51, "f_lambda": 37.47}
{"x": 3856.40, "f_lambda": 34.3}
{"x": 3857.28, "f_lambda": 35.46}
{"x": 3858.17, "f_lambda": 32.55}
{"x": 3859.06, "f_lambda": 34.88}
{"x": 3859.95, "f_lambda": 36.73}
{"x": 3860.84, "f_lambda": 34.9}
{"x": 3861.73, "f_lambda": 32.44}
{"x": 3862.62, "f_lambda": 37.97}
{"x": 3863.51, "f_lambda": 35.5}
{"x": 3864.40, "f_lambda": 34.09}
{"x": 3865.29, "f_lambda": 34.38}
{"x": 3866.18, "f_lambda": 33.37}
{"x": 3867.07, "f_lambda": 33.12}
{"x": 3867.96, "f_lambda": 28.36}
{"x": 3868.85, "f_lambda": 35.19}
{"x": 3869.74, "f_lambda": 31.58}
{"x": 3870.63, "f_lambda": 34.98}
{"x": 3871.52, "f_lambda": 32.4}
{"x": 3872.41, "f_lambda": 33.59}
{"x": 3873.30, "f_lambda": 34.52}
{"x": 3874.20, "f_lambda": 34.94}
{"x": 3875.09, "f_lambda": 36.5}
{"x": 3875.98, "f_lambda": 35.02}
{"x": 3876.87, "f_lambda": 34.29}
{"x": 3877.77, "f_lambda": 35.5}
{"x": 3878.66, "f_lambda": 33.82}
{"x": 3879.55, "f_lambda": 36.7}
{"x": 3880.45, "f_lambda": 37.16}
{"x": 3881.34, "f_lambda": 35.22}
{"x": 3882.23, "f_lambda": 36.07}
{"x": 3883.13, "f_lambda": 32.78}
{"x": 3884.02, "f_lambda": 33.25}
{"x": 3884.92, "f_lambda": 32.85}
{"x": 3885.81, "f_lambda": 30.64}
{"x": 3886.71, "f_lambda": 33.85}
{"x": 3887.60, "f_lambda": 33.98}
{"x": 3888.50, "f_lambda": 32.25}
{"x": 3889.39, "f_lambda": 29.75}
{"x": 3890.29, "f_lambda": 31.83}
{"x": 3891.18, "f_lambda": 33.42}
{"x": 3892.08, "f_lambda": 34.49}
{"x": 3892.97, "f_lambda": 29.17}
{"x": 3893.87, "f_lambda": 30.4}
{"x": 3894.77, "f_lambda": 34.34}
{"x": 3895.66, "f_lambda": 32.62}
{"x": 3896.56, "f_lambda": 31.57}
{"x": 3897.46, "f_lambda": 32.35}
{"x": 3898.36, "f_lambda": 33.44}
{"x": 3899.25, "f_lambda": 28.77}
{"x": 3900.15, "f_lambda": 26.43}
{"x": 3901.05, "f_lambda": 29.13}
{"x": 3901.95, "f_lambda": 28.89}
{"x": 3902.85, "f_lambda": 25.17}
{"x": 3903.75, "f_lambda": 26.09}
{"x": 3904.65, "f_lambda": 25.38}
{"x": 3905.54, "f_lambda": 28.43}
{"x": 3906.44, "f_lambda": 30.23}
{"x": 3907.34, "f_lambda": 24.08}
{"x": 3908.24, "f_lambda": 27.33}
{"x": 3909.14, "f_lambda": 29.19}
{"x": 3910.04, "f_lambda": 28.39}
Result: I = 1.03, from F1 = 9.8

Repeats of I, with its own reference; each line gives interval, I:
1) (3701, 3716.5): 0.89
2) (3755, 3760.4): 1.86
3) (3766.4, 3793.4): 1.15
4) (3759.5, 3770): 0.96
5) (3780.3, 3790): 1.15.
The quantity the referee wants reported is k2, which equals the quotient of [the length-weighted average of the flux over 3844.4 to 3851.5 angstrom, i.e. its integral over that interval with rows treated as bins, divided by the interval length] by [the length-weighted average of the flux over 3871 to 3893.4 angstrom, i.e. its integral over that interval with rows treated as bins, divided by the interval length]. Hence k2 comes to 1.0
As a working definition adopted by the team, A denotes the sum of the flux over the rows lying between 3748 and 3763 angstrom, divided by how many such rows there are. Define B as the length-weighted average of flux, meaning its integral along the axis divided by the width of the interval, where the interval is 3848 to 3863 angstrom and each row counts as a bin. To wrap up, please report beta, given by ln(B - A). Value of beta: 2.4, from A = 25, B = 35.6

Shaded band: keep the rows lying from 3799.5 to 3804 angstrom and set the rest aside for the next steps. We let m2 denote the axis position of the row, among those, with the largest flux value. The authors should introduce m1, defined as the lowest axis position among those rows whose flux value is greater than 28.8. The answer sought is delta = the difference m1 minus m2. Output -3.5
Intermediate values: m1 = 3799.98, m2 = 3803.48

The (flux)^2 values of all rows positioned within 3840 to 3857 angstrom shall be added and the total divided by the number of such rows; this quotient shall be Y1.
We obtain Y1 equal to 1260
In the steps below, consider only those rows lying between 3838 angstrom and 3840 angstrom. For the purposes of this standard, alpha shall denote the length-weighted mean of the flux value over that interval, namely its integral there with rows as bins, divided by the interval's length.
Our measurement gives 30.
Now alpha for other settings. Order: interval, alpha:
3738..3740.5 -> 25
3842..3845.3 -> 34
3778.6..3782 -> 27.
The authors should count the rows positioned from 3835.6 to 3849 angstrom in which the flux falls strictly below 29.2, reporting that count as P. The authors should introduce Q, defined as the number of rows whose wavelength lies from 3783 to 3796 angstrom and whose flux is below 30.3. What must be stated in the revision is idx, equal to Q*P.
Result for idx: 0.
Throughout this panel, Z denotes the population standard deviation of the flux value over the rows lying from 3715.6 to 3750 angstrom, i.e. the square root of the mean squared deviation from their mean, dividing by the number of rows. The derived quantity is 2.43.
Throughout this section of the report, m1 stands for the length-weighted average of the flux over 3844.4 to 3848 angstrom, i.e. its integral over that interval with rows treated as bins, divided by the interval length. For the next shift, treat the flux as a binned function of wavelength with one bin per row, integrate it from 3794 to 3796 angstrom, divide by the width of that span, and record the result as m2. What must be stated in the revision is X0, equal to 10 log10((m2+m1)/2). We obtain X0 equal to 14.9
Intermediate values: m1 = 35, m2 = 27.3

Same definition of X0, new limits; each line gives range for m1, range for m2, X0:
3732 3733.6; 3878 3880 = 14.7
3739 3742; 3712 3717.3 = 14.2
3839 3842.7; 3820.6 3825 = 15.2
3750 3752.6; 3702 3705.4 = 14.3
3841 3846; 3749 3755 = 14.7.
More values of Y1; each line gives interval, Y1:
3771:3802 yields 727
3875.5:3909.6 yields 1002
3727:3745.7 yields 698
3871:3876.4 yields 1192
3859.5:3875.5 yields 1170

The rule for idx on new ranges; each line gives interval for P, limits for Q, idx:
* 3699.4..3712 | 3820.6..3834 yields 20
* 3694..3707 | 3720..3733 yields 104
